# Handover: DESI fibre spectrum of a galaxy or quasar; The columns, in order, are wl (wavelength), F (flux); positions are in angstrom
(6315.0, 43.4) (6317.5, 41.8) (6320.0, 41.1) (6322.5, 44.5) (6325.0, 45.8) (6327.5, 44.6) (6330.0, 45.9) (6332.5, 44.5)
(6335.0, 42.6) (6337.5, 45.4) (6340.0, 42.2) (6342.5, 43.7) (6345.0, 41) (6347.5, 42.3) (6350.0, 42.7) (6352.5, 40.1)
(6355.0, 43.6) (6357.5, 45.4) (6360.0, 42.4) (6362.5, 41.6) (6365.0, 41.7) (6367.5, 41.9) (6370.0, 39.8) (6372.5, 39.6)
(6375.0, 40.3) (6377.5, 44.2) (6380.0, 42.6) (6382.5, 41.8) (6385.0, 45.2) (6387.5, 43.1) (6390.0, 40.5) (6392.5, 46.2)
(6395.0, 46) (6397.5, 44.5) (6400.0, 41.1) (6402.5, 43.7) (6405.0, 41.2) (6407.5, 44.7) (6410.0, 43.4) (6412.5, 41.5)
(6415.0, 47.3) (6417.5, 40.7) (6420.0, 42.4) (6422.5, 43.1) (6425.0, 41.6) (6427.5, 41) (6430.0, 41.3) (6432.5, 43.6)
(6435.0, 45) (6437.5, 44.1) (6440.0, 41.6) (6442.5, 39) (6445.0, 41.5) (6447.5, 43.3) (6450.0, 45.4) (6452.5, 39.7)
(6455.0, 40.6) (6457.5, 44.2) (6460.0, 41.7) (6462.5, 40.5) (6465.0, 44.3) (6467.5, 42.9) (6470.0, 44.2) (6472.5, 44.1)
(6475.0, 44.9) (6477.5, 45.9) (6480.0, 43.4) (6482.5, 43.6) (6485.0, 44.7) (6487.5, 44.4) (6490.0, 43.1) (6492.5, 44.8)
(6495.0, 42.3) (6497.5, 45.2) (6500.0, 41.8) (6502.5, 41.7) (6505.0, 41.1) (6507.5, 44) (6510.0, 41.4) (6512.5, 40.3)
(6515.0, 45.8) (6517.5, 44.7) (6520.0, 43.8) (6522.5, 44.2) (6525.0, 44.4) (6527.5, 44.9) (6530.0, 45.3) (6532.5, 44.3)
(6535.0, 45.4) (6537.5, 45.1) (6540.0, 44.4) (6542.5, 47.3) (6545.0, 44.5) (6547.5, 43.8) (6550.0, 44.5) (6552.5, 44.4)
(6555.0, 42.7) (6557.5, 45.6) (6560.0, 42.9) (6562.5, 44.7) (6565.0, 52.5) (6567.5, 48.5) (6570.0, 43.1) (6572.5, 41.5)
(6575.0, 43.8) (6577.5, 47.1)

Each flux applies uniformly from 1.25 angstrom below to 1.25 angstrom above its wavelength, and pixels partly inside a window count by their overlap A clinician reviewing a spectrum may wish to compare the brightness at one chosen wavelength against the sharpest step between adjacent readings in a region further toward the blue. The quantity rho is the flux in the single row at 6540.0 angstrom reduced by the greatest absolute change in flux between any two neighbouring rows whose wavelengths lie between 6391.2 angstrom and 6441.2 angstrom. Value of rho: 37.8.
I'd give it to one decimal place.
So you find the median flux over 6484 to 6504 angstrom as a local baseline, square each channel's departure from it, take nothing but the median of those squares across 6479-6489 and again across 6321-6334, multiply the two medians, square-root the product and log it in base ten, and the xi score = -0.4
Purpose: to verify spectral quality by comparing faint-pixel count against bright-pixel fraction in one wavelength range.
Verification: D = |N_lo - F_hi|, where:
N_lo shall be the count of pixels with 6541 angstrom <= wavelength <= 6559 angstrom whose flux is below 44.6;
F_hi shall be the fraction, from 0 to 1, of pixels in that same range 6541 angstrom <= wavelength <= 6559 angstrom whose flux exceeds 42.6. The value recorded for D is 4.0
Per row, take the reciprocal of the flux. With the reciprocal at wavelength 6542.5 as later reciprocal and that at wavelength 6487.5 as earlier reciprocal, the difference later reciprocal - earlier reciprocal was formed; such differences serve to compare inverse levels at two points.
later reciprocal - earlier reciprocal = -0.001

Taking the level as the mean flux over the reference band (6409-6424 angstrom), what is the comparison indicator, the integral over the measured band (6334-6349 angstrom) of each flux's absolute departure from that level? 18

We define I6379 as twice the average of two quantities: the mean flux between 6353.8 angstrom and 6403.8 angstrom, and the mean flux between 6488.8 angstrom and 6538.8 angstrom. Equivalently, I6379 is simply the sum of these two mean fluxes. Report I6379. 86.4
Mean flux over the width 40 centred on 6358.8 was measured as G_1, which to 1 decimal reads 42.0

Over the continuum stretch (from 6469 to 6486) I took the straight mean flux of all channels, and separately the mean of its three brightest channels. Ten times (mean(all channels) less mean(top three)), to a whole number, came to -8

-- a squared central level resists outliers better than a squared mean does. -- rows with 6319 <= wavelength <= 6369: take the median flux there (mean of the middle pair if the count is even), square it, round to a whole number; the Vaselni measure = 1819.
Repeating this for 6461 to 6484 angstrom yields 1945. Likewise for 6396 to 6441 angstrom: 1828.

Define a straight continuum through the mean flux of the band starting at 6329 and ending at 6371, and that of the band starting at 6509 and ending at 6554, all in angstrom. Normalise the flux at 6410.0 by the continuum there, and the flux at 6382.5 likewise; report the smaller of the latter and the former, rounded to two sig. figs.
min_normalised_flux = 0.97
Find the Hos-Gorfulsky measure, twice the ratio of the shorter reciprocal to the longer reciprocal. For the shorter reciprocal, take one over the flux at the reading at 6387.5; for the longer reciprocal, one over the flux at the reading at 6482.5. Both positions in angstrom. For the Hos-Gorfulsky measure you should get 2.02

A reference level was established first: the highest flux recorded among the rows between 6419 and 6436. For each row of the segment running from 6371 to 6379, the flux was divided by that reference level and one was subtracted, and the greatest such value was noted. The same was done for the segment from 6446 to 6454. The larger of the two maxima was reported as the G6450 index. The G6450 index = 0.009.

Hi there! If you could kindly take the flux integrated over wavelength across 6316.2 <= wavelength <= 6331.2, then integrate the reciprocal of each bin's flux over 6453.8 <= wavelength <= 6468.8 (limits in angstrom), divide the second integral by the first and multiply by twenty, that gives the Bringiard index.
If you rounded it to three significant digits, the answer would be 0.0108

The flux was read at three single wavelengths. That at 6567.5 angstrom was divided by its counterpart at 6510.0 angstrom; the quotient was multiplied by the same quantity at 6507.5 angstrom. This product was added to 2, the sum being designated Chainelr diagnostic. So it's 53.5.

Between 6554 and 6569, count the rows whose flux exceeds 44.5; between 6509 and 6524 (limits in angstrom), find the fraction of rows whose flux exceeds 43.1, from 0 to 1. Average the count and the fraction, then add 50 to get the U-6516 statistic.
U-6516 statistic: 52.3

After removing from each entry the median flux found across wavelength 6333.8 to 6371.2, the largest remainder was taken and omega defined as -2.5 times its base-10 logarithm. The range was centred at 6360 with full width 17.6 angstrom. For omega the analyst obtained -1.23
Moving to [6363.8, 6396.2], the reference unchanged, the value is -1.48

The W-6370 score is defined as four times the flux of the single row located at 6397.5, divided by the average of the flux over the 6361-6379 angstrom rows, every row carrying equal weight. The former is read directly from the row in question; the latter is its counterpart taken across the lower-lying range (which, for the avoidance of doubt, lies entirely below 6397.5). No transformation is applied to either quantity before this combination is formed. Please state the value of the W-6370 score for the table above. 4.31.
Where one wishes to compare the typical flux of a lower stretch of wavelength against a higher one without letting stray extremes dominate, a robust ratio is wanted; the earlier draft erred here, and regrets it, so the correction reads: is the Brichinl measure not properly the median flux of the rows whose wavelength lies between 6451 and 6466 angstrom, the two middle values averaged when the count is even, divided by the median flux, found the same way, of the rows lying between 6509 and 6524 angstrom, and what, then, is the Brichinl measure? 0.94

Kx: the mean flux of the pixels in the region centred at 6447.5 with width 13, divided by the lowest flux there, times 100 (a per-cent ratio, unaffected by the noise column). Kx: 107.1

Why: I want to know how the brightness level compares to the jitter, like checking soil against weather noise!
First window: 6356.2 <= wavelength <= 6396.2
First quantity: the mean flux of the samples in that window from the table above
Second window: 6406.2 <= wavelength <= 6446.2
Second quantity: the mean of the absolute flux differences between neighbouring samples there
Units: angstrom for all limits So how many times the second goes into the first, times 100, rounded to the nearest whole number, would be 1962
